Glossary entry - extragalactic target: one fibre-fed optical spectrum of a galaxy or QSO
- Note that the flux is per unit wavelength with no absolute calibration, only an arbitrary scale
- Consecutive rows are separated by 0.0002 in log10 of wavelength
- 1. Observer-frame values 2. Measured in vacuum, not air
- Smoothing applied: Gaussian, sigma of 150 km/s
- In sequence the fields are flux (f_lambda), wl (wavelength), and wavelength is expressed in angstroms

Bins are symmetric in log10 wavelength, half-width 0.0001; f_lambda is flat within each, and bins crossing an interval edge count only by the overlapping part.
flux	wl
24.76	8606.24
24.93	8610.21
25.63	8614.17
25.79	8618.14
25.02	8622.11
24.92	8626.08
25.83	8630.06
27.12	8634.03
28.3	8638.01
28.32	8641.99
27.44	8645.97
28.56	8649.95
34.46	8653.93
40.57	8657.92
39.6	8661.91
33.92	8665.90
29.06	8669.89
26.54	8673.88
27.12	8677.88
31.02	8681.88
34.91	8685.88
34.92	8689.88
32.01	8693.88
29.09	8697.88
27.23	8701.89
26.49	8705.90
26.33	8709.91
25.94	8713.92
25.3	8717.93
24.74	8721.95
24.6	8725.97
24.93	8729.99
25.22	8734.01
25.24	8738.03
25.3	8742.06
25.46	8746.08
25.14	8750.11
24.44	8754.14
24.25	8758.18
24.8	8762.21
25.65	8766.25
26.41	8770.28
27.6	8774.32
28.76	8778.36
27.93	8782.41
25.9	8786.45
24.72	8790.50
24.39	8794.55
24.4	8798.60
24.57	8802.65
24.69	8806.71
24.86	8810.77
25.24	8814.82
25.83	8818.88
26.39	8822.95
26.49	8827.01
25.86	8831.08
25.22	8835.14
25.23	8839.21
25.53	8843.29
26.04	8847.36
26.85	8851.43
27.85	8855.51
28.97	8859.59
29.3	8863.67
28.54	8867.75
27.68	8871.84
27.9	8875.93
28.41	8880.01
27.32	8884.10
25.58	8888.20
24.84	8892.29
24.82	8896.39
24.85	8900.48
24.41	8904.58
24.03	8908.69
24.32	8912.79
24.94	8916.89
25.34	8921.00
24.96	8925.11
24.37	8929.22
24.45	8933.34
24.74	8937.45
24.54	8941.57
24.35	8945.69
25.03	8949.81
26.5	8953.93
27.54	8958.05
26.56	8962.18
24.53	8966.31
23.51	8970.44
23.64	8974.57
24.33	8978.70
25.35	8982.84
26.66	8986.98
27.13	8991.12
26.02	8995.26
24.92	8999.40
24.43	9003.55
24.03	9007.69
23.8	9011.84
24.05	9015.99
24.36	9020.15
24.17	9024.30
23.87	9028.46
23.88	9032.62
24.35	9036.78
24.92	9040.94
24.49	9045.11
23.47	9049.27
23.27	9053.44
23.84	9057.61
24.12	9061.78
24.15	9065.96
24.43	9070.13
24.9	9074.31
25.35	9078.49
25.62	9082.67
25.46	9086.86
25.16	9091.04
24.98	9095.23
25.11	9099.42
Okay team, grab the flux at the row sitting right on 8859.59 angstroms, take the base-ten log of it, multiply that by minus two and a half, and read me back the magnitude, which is -3.65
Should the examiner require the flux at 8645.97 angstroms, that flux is 27.44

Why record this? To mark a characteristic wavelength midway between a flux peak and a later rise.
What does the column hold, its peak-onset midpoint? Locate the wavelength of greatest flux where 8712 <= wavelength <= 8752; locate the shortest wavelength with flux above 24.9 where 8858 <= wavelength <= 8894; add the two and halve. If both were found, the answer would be 8786.8 angstroms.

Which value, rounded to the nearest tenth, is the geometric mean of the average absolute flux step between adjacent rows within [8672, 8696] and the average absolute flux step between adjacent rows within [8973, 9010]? 1.4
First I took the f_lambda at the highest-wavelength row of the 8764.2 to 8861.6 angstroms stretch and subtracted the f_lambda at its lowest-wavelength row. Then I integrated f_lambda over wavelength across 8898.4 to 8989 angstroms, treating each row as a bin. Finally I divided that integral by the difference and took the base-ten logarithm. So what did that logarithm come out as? 2.83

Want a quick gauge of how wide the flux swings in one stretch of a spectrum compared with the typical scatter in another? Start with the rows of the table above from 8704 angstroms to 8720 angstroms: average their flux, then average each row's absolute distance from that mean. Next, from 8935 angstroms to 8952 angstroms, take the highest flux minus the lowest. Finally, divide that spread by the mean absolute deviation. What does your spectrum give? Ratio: 1.7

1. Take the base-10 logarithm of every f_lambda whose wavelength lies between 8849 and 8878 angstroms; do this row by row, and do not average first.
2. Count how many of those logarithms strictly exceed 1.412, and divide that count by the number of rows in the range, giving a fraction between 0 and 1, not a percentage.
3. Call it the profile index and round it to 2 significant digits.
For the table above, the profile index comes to 1.0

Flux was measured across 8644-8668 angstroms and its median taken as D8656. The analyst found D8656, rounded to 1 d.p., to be 34.2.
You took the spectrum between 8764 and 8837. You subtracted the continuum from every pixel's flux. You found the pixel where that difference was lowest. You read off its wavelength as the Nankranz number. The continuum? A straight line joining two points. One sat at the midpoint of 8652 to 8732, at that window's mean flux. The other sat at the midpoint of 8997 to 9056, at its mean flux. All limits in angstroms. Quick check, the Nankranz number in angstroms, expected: 8794.55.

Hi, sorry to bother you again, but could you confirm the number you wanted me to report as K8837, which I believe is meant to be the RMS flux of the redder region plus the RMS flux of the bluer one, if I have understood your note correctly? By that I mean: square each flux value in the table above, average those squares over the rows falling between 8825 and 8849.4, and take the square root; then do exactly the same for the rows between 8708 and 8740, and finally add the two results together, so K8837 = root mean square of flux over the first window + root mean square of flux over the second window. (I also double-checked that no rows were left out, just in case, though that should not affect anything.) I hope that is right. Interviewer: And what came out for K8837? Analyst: 51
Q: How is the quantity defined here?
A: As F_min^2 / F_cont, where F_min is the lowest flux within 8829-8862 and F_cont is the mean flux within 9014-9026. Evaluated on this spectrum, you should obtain 26.3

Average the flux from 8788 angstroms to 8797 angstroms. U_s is 24.6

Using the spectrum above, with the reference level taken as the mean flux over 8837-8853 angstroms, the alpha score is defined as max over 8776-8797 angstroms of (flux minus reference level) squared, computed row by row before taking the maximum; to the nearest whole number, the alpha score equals 8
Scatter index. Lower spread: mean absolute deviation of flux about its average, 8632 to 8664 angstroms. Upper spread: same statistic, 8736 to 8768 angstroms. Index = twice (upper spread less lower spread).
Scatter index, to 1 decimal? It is -8.8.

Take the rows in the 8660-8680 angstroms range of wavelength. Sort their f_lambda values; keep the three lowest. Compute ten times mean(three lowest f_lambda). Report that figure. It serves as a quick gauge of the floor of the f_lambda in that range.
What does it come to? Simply 276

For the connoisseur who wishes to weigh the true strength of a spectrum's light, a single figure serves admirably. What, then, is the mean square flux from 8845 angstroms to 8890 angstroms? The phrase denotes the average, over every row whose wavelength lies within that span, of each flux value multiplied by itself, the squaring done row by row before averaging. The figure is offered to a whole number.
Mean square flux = 767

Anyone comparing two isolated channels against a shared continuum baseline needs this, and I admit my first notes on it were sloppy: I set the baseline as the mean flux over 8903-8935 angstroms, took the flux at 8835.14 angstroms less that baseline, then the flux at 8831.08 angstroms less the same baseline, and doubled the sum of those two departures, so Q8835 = 4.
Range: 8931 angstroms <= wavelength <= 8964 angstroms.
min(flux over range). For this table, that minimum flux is 24.35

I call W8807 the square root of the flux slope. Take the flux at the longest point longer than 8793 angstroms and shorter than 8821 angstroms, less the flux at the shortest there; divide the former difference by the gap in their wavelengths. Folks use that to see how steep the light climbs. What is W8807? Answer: 0.243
